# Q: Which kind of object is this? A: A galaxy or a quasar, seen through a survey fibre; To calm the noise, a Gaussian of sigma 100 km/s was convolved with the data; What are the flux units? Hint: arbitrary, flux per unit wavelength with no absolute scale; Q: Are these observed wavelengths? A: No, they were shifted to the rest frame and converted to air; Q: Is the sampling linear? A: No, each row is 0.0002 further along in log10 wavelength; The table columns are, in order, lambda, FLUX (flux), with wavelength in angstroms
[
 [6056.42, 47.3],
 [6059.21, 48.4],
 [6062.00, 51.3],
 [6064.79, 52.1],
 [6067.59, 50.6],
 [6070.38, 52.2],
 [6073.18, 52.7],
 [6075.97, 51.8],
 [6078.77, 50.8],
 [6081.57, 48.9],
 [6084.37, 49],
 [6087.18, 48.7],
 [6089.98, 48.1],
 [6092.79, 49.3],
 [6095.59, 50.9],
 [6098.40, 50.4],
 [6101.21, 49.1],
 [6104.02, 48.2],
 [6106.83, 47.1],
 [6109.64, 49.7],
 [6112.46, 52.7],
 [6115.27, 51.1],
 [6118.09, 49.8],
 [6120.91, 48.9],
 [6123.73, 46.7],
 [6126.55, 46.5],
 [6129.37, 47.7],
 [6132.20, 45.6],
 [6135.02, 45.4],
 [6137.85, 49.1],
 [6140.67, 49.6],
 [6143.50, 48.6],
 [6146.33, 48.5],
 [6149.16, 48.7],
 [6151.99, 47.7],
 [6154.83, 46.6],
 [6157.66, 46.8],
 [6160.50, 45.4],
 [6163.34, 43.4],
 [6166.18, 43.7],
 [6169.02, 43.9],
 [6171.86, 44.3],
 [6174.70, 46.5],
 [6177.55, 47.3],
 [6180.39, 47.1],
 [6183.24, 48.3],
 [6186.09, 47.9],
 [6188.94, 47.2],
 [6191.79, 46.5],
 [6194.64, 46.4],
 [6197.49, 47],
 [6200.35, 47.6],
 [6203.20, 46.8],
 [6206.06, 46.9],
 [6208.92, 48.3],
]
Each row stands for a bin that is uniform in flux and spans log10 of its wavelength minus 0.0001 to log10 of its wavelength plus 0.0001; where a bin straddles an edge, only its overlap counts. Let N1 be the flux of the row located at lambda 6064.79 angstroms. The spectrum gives 52.1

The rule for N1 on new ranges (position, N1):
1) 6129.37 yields 47.7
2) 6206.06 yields 46.9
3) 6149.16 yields 48.7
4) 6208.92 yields 48.3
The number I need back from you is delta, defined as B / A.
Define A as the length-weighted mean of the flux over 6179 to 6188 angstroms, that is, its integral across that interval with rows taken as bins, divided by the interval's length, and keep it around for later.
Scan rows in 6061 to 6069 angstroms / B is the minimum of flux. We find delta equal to 1.06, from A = 47.7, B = 50.6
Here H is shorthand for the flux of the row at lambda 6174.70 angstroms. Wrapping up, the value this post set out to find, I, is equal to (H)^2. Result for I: 2162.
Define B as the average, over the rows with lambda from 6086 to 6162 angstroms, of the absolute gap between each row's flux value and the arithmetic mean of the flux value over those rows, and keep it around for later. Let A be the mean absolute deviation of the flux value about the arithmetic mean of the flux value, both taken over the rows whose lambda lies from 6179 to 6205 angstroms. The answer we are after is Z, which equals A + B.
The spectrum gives 1.90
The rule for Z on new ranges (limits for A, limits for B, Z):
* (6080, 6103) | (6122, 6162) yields 1.88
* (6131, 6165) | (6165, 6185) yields 3.22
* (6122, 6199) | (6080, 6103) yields 1.93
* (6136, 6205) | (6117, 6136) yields 2.62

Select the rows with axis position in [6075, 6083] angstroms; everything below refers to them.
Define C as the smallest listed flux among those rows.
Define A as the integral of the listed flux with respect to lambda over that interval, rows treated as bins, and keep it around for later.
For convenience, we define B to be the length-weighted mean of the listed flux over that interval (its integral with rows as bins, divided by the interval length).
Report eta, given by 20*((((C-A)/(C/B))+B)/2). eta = -3151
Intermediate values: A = 403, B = 50.4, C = 48.9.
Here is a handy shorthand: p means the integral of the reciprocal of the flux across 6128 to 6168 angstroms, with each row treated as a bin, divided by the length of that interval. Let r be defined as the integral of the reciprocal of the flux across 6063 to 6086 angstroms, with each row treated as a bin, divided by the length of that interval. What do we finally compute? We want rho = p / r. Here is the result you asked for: 1.09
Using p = 0.0214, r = 0.0196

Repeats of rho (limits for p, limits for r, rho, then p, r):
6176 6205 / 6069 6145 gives 1.04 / 0.0212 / 0.0204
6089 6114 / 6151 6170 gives 0.92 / 0.0202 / 0.0221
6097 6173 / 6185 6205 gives 0.99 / 0.0211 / 0.0213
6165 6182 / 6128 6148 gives 1.05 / 0.0220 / 0.0209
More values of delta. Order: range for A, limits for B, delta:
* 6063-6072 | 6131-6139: 0.88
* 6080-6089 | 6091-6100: 1.01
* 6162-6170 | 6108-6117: 1.14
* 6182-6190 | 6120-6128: 0.97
